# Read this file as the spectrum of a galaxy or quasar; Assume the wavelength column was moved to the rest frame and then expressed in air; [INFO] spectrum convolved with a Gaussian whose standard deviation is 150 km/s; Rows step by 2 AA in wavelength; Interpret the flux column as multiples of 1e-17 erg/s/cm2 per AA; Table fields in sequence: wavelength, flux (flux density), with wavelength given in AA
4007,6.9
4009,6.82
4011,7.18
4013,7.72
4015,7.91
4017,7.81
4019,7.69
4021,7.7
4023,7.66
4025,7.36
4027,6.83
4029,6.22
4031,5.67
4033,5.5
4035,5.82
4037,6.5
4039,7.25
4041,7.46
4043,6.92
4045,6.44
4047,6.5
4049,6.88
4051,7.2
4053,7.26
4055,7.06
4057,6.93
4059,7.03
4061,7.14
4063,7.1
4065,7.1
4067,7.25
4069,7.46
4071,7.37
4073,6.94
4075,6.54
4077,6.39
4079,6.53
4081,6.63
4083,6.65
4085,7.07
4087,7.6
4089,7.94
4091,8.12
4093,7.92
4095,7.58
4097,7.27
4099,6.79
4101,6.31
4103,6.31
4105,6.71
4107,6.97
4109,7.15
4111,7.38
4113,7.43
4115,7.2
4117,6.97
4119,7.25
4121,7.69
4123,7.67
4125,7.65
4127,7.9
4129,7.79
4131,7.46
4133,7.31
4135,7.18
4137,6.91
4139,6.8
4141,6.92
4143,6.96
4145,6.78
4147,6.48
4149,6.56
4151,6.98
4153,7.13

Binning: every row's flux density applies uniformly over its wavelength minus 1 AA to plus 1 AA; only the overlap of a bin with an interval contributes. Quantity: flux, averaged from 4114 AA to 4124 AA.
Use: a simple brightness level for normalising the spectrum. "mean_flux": 7.36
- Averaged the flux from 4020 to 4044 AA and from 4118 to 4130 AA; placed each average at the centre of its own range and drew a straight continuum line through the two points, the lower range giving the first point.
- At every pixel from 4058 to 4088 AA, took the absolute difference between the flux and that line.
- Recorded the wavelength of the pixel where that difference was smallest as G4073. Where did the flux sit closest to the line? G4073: 4059 AA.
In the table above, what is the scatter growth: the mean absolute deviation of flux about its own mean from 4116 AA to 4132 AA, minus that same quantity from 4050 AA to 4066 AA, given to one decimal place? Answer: 0.2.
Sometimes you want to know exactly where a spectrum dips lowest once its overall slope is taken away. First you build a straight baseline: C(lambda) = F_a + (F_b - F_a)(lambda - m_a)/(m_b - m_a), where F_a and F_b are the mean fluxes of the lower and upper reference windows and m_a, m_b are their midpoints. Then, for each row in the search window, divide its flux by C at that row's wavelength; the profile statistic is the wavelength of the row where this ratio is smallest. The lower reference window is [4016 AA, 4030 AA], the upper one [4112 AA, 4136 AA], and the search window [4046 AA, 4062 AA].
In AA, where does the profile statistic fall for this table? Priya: 4047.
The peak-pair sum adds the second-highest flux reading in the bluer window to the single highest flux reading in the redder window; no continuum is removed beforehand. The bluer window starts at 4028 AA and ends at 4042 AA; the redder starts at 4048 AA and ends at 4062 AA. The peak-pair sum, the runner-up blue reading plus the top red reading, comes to 14.5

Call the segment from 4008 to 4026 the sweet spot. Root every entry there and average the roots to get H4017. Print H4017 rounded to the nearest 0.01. 2.75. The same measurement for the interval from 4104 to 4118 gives 2.67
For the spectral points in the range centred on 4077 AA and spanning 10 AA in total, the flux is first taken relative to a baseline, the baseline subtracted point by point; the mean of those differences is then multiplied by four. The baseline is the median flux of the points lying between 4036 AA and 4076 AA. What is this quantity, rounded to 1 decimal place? -1.9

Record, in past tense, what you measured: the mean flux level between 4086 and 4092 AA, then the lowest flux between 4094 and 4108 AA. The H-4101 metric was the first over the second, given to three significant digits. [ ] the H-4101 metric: 1.25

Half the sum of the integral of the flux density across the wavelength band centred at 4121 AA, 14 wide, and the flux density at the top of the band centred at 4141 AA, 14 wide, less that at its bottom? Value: 52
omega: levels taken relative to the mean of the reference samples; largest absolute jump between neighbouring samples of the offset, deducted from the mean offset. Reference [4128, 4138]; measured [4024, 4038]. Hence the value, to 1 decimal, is -1.7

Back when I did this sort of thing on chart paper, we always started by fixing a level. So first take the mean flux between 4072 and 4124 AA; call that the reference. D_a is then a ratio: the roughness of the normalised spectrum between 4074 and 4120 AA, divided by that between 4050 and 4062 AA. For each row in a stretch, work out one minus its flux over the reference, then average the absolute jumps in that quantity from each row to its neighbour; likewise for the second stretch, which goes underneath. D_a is 2.10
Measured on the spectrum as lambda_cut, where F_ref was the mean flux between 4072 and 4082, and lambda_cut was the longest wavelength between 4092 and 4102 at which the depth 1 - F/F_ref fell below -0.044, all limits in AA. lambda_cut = 4097 AA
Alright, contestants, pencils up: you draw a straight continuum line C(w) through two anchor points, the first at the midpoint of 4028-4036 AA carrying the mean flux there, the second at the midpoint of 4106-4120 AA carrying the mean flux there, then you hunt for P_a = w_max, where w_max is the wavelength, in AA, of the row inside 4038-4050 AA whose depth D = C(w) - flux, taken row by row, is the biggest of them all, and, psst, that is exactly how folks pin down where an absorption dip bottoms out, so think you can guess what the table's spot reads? 4045 AA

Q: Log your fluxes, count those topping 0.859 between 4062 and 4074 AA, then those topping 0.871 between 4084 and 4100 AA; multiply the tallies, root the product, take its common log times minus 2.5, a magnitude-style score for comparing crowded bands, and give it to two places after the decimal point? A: -1.47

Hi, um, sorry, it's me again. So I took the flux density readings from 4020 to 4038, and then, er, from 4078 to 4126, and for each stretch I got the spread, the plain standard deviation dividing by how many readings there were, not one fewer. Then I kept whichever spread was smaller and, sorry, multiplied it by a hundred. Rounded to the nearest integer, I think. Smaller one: 51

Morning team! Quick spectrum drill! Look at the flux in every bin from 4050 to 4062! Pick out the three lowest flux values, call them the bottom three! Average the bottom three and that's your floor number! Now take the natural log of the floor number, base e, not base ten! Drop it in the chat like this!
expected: 1.95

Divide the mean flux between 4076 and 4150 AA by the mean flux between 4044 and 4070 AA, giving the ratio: 1.02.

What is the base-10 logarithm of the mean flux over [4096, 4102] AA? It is 0.83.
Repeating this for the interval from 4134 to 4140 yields 0.84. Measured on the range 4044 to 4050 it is 0.82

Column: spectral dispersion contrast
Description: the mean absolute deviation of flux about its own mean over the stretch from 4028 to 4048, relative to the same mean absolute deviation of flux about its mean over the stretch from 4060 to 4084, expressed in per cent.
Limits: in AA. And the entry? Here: 159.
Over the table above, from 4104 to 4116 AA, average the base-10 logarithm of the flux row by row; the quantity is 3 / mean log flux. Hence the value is 3.52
